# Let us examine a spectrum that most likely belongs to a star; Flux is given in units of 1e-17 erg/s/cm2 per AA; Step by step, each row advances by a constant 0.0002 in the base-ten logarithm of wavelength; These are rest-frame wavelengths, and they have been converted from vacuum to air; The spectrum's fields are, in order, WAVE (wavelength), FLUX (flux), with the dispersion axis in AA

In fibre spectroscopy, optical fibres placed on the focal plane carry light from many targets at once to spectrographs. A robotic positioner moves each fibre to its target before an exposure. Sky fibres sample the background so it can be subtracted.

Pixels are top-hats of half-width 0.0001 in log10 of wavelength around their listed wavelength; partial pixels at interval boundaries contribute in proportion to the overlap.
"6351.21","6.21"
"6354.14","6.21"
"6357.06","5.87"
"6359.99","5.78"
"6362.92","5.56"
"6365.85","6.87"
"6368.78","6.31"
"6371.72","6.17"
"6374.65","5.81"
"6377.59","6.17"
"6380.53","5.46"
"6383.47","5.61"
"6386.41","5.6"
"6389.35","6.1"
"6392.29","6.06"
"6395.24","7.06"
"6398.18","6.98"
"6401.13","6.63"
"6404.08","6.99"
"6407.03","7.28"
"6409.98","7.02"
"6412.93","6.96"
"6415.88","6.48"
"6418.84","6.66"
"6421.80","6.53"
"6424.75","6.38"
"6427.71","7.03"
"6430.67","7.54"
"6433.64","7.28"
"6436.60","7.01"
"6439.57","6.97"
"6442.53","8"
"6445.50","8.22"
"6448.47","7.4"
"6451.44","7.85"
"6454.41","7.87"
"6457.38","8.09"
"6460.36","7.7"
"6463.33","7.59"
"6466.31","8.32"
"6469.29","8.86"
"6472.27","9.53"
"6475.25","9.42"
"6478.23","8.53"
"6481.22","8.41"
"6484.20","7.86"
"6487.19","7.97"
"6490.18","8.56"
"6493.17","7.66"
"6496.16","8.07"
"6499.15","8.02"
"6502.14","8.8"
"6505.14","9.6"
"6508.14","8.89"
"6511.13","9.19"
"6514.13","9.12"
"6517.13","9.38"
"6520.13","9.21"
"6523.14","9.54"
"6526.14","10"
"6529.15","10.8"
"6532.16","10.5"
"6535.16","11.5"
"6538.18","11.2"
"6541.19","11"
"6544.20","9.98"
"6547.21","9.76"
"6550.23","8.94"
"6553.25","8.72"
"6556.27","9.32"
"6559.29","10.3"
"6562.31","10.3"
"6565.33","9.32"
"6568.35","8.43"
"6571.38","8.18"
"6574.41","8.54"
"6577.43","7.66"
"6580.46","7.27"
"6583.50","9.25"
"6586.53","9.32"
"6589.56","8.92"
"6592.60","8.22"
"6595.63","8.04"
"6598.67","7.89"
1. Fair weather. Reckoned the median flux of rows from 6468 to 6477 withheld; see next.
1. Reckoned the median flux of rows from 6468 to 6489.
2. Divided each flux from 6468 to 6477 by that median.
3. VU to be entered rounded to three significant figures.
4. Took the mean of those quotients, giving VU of 1.09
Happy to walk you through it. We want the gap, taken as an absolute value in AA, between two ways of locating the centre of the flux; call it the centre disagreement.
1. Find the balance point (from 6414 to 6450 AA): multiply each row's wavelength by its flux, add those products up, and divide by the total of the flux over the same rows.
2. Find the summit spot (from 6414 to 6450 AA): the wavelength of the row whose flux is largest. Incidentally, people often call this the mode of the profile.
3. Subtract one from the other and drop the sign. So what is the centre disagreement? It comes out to 12.7 AA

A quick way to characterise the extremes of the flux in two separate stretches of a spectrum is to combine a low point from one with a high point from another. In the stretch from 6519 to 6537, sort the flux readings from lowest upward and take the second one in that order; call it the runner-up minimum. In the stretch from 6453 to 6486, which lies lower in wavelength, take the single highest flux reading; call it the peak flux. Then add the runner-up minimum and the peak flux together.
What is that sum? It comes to 19.1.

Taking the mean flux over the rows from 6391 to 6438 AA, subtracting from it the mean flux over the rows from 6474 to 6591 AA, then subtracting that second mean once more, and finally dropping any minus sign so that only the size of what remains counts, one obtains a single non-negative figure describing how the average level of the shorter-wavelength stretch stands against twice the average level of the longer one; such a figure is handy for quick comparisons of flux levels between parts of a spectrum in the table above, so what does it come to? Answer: 11.46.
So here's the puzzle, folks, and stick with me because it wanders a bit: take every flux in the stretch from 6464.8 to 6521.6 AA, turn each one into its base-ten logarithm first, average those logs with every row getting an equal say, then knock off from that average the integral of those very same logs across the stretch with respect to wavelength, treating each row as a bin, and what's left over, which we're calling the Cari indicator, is -52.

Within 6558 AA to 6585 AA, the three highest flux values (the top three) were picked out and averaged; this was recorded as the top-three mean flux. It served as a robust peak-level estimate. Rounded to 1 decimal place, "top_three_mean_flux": 10.0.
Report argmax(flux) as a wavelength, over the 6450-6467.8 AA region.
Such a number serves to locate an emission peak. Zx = 6466.31 AA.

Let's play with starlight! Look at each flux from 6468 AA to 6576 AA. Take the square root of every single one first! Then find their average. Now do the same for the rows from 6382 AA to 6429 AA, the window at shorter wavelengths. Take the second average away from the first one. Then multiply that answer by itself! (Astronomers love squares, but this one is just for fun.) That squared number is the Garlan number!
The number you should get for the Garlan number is 0.23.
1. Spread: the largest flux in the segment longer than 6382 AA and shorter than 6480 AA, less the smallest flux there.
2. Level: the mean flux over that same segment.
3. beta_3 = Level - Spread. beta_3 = 3.4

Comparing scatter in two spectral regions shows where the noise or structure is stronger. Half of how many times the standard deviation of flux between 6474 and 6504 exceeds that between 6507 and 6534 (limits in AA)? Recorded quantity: 0.40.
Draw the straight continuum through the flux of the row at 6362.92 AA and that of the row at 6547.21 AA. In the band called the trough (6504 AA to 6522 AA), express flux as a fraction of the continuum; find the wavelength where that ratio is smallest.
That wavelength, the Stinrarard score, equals 6508.14 AA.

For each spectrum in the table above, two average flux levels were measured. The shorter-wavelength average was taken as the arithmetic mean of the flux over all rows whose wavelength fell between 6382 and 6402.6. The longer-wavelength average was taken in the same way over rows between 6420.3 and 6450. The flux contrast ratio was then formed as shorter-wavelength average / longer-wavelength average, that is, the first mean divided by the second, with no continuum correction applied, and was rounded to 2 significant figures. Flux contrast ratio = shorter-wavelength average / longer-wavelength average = 0.87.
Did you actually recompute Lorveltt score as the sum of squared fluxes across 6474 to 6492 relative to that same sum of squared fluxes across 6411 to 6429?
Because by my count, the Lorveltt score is 1.6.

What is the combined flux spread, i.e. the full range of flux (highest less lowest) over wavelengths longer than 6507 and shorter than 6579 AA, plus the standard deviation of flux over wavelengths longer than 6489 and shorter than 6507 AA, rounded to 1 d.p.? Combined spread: 4.5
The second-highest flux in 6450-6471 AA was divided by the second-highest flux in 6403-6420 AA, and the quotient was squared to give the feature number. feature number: 1.4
